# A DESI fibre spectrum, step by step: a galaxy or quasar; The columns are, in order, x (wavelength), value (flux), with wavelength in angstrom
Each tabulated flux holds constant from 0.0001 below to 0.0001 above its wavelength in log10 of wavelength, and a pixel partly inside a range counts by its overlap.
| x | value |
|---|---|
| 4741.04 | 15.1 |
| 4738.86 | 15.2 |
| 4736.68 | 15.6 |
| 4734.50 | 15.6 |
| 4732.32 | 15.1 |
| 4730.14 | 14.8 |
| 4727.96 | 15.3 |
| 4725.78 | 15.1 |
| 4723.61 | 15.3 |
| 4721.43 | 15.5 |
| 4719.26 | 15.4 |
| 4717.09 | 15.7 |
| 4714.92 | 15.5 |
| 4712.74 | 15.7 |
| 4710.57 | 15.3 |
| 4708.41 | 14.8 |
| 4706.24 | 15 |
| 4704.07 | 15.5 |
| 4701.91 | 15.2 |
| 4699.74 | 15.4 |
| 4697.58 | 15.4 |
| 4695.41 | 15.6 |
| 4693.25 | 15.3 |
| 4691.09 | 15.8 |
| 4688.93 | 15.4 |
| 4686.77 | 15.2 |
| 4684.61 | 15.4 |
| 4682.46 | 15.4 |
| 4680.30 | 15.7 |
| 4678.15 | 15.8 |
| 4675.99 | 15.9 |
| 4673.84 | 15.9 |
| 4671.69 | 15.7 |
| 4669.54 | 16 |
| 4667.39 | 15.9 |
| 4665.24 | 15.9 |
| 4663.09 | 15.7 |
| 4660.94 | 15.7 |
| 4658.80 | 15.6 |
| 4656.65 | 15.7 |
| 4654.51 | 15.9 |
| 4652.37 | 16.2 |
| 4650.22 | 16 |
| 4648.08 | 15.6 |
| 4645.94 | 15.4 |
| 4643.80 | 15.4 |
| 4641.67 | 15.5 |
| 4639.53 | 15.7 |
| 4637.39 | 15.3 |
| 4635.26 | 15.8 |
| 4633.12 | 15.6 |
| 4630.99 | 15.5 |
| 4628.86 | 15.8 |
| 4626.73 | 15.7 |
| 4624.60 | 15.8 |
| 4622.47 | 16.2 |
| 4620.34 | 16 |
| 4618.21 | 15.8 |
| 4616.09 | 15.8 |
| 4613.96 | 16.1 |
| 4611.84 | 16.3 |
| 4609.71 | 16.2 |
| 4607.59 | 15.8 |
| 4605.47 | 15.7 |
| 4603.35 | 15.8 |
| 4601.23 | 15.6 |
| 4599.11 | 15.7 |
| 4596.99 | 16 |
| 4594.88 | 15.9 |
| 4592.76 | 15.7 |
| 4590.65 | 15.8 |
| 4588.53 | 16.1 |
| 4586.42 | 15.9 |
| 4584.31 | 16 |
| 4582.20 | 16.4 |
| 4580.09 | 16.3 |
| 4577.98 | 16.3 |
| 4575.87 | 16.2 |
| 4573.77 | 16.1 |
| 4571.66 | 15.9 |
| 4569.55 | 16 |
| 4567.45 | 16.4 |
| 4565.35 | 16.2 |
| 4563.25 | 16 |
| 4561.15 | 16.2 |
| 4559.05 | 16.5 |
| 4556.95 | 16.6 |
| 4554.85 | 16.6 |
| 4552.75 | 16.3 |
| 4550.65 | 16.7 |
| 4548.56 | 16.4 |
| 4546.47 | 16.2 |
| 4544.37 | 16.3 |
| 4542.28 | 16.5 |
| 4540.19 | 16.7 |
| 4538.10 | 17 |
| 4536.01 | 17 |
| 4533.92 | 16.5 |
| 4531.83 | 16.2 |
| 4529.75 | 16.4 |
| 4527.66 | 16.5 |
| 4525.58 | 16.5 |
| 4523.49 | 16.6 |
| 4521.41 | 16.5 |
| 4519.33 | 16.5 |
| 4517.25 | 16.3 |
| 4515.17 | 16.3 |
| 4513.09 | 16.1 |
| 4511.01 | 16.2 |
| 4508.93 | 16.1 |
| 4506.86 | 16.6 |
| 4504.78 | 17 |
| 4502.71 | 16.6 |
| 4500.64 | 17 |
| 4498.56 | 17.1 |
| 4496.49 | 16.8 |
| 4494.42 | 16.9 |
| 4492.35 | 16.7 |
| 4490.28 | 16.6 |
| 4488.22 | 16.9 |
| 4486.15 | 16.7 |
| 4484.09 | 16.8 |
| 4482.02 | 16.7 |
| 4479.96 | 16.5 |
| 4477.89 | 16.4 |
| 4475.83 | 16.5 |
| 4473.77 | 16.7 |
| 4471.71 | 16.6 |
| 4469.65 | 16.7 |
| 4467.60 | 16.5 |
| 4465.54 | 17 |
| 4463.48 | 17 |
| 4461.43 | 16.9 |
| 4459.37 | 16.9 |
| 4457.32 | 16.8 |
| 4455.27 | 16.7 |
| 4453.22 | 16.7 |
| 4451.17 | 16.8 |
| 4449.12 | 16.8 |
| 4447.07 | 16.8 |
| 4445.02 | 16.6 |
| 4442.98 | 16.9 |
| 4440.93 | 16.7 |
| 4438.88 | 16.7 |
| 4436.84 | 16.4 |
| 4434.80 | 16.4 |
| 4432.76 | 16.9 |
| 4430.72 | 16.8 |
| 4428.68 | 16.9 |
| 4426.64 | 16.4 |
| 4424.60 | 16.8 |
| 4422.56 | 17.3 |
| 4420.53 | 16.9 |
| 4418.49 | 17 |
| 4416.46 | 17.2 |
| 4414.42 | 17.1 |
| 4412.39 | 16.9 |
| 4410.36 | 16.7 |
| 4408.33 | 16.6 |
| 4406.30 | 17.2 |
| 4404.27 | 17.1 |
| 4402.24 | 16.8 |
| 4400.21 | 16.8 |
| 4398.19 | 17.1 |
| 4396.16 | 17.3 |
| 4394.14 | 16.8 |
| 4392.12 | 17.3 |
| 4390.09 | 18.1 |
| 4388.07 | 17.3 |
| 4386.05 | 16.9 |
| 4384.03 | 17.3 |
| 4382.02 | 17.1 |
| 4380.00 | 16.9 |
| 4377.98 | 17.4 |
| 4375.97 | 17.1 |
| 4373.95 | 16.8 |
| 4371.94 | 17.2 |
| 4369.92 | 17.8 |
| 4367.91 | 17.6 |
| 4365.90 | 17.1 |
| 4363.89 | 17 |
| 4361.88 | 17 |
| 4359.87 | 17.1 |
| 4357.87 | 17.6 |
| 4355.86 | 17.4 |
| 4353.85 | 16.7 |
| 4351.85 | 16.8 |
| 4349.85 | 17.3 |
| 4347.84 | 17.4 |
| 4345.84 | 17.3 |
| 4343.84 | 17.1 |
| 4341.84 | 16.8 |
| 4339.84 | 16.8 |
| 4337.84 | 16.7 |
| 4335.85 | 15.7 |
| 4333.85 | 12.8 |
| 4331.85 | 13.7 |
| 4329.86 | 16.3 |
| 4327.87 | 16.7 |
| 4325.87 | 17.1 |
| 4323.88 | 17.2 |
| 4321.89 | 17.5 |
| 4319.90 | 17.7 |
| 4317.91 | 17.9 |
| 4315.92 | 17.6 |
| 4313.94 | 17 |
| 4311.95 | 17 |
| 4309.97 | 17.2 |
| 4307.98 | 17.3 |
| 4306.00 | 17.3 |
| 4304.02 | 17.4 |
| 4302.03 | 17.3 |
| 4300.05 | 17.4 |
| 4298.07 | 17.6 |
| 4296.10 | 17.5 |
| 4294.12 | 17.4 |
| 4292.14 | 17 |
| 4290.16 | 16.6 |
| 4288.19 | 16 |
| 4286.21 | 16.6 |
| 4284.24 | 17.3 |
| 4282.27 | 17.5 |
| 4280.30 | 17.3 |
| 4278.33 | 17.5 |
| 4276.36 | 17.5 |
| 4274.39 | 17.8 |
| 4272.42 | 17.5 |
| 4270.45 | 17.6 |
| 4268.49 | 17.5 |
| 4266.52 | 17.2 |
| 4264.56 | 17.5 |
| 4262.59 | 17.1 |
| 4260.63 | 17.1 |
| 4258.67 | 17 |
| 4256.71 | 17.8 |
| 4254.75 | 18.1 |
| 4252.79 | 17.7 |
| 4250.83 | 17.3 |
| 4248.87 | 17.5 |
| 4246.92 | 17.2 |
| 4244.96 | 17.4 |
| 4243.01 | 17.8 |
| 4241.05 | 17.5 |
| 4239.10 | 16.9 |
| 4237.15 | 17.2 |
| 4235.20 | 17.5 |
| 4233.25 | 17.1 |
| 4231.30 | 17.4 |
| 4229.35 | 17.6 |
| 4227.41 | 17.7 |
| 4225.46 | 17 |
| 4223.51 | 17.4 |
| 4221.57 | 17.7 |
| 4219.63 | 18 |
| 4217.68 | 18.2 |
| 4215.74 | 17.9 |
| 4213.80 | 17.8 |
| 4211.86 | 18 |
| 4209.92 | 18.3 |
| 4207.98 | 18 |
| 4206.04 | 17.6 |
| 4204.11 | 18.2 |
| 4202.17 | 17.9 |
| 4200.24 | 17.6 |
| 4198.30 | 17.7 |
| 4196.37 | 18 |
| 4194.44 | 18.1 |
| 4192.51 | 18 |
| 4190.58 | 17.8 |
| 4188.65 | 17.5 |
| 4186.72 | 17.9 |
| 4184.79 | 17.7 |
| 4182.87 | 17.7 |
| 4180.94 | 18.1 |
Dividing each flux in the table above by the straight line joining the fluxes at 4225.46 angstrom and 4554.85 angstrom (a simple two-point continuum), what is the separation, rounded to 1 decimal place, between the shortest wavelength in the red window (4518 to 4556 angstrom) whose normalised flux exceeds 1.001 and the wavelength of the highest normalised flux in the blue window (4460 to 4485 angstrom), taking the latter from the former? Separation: 70.5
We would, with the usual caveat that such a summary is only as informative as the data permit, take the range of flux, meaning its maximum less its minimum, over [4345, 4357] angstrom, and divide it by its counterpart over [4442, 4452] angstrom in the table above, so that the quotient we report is 2.3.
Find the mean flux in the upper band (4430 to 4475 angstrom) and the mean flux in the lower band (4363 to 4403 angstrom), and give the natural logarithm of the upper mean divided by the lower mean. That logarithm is -0.03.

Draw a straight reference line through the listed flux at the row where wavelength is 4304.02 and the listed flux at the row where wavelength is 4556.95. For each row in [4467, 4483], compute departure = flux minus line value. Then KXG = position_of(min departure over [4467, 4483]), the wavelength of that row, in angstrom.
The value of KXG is 4477.89 angstrom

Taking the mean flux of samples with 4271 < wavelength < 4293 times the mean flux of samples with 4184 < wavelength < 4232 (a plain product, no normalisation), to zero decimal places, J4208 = 305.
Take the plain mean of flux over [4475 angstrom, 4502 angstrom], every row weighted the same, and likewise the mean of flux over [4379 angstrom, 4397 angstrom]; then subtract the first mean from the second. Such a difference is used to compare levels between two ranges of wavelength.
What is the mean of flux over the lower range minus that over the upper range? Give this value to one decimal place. 0.5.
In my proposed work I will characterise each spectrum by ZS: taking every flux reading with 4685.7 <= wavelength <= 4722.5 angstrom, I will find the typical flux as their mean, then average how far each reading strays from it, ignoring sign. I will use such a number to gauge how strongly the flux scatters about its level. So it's 0.184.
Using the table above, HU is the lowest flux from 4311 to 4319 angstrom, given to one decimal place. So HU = 17.0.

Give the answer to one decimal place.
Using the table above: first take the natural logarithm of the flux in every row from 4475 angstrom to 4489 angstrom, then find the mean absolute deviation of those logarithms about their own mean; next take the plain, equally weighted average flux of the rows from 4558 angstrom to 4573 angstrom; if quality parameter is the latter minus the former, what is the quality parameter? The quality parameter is 16.2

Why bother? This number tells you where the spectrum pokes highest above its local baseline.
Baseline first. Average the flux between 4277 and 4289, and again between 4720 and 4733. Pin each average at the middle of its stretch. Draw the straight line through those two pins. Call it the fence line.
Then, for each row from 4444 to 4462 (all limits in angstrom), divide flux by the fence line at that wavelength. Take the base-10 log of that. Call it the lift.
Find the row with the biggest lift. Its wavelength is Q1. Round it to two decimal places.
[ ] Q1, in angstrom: 4461.43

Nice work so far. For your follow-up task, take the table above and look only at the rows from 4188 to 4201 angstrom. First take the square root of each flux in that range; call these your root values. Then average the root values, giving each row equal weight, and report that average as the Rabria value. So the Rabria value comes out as 4.22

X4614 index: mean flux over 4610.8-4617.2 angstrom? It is 16.1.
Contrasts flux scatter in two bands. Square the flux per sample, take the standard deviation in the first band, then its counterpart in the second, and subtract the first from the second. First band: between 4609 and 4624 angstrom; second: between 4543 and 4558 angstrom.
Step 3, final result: -0.1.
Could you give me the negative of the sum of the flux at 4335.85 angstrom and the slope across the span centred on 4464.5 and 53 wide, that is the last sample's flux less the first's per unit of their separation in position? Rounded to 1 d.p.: -15.7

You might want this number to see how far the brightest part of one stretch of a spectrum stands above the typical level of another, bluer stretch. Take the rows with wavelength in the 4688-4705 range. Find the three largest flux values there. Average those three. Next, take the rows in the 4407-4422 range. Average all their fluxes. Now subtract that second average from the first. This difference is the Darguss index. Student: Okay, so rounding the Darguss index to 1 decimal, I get -1.3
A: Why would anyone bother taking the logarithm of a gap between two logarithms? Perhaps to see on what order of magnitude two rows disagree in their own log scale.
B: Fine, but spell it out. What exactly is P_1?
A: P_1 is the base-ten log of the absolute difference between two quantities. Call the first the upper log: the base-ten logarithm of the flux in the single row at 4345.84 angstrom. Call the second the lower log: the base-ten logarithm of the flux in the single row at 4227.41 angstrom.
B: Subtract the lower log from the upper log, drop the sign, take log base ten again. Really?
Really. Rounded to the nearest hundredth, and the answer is -2.00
